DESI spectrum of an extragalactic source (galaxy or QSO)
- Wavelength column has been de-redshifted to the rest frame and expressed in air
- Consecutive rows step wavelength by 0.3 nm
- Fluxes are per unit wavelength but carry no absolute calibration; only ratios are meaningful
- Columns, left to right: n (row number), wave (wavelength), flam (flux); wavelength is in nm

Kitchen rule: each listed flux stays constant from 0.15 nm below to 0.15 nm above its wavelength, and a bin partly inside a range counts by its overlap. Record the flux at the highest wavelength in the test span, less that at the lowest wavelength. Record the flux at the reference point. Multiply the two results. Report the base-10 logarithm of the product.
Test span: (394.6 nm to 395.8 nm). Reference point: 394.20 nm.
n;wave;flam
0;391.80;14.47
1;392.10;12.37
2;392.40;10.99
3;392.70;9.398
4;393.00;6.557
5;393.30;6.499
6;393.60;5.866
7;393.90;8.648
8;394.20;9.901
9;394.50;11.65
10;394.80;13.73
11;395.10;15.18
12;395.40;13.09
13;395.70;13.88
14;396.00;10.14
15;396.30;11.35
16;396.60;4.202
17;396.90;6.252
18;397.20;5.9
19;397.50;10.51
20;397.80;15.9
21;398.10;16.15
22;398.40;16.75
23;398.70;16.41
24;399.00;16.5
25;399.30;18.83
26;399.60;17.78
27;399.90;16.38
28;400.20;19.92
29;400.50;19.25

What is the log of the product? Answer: 0.17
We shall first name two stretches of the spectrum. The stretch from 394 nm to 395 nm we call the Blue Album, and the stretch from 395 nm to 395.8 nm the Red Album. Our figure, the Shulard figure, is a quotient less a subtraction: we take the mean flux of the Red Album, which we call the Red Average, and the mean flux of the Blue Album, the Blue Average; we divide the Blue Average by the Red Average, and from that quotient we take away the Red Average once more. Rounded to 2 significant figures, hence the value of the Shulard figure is -13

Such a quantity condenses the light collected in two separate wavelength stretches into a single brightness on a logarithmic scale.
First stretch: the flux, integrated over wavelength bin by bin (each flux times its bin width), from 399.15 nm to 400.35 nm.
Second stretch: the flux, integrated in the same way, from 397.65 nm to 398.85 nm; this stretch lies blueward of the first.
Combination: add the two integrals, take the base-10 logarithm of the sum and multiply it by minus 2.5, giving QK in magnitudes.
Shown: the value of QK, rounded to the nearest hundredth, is -4.04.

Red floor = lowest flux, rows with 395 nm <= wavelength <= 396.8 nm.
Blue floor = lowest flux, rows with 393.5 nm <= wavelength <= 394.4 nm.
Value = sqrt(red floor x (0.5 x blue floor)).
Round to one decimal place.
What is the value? 3.5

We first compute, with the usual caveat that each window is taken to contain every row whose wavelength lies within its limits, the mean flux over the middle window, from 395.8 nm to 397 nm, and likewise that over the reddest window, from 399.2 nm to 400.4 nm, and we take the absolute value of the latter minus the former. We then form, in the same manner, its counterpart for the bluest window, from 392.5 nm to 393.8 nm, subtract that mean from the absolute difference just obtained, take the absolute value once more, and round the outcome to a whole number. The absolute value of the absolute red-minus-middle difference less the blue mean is 3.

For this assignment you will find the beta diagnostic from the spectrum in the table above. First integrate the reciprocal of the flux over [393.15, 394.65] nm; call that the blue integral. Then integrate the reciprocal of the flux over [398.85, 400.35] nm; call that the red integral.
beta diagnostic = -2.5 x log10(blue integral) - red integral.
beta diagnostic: 1.7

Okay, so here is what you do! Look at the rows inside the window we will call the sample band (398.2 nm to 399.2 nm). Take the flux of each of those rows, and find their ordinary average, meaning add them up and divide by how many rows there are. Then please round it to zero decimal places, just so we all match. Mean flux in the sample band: 17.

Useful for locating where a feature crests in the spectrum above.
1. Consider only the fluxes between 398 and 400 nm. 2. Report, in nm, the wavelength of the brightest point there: 399.30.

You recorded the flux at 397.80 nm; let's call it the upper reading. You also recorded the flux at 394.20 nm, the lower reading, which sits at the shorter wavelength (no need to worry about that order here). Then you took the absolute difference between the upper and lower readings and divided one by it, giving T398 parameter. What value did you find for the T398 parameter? 0.17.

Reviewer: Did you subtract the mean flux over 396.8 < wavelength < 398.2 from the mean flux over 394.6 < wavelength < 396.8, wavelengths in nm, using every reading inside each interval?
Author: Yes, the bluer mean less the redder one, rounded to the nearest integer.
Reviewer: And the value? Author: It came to 1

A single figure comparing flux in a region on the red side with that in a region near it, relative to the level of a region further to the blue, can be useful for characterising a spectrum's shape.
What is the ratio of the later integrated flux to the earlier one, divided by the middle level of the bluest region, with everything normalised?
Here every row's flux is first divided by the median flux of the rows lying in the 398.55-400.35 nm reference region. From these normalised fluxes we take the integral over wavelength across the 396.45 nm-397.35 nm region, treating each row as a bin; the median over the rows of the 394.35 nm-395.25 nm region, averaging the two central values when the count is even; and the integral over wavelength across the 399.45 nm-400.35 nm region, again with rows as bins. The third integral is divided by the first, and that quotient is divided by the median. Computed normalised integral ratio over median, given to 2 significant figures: 4.1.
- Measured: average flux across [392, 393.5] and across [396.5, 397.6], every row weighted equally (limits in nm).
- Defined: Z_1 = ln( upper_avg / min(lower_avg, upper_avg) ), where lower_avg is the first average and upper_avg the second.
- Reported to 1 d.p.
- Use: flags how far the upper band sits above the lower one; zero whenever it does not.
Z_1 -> 0.0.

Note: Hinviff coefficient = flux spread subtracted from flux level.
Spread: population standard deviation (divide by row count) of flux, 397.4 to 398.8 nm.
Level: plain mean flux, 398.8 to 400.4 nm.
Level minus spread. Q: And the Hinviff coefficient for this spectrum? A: 15.5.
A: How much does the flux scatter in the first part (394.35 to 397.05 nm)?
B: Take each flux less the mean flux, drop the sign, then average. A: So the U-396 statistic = 2.8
